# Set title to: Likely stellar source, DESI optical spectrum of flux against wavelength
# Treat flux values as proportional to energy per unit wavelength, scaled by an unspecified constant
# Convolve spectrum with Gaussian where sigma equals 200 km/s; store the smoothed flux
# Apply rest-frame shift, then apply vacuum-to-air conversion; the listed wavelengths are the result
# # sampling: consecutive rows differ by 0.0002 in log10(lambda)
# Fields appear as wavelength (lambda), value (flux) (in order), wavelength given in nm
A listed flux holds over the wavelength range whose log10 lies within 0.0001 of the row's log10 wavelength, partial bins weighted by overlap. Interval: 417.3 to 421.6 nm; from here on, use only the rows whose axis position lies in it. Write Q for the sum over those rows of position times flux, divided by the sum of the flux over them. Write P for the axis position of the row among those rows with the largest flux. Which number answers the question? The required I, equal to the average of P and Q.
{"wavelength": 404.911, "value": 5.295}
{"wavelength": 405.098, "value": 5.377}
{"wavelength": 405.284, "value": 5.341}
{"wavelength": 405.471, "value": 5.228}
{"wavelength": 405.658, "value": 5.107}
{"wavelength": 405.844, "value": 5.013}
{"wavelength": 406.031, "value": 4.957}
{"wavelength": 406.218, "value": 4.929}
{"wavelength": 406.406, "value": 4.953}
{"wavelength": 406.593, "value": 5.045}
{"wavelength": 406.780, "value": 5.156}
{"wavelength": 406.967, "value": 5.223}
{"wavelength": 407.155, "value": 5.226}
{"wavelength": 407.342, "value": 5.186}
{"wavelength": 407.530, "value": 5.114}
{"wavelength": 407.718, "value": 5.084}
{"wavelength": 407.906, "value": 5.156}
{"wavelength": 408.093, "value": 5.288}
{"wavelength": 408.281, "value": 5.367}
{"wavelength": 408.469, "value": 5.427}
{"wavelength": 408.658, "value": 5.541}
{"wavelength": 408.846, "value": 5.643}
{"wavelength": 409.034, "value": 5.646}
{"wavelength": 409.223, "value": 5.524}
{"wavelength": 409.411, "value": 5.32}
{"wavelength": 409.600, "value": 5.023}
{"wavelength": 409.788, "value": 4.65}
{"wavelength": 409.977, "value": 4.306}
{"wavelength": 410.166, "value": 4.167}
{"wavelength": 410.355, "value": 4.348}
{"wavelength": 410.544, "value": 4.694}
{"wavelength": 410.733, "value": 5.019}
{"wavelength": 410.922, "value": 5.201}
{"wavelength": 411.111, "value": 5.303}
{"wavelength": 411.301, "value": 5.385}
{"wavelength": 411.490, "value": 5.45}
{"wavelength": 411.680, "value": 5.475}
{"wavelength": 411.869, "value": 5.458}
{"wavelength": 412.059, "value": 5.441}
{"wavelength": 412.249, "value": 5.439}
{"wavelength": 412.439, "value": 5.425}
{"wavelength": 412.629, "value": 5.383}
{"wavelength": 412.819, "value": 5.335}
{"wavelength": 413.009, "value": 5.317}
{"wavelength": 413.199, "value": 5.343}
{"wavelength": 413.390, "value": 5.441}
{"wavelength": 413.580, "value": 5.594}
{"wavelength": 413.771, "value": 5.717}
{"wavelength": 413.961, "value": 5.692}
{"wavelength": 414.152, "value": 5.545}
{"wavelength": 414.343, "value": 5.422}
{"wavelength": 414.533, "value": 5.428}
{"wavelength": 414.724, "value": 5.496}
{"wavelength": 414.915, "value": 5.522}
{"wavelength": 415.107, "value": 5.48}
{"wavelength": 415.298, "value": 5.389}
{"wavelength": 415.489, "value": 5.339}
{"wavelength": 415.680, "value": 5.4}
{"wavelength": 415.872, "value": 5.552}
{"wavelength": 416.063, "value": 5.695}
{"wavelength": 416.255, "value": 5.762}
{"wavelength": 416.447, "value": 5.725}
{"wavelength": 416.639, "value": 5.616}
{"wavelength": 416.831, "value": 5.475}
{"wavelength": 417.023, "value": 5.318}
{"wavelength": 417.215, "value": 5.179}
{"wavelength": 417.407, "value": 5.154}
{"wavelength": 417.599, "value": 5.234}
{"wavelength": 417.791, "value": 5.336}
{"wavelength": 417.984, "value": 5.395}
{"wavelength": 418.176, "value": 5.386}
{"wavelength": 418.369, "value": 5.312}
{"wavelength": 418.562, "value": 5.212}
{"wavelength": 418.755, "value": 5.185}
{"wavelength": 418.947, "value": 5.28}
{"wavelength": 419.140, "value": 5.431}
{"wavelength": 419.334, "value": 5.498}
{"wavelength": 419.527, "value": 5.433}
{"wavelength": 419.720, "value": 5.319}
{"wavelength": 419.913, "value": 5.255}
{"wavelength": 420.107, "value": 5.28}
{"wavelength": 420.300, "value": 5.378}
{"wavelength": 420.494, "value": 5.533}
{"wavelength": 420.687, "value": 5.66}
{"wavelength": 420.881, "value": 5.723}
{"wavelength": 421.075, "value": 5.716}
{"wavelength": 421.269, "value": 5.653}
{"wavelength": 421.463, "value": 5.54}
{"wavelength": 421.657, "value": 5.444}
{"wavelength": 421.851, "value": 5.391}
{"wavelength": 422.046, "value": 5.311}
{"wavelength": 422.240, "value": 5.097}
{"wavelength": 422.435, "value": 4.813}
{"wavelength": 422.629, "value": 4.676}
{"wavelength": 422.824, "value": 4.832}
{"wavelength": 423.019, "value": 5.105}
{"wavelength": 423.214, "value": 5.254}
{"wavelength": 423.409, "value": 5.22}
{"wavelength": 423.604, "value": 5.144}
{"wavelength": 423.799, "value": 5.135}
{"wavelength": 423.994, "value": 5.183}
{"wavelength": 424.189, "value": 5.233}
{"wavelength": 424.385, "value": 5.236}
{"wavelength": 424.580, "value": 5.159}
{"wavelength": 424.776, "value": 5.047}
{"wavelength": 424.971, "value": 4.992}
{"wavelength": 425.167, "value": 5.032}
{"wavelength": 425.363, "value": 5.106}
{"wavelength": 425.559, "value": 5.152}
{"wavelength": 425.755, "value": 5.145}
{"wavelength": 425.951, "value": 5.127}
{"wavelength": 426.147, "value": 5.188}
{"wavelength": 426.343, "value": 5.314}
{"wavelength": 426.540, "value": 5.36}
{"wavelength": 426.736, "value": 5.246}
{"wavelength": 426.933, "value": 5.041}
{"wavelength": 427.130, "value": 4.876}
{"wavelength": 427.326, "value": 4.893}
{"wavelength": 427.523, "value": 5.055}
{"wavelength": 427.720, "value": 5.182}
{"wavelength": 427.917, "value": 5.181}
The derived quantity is 420.17 nm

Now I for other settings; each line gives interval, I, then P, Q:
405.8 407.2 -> 406.83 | 407.155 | 406.51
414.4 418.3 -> 416.30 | 416.255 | 416.34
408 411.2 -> 409.30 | 409.034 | 409.56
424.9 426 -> 425.51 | 425.559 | 425.46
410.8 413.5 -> 411.92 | 411.680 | 412.16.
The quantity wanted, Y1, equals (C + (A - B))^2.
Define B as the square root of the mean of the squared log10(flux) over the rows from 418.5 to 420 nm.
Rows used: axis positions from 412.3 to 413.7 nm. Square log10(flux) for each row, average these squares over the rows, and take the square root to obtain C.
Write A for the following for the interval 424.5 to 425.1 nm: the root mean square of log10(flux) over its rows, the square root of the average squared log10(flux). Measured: 0.506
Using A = 0.70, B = 0.726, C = 0.733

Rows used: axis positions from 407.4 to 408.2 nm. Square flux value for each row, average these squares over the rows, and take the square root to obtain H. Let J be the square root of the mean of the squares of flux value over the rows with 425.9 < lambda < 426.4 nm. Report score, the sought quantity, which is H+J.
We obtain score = 10.4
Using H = 5.16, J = 5.210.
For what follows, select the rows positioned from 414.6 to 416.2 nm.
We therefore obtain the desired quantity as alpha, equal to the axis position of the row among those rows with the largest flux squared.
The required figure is 416.063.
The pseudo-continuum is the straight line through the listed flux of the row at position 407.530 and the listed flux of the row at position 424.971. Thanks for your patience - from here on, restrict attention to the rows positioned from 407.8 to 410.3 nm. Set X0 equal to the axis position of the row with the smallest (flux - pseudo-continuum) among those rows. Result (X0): 410.166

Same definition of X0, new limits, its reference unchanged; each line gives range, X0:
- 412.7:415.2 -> 413.009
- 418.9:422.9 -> 422.629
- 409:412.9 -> 410.166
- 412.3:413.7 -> 413.009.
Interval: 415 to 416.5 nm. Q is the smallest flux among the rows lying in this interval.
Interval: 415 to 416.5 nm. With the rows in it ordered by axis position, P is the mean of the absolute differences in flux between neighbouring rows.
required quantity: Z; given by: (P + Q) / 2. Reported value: 2.71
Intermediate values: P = 0.09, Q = 5.339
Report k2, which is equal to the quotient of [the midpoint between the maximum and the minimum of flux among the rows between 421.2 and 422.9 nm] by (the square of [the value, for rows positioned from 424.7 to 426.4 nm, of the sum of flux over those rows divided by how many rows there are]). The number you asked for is 0.197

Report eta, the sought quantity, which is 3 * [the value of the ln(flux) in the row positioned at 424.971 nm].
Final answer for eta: 4.82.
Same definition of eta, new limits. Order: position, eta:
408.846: 5.19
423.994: 4.94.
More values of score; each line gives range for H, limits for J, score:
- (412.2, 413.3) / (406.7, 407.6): 10.6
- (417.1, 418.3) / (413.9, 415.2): 10.8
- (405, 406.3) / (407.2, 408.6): 10.4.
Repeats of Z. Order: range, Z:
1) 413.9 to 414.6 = 2.76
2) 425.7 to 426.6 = 2.59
